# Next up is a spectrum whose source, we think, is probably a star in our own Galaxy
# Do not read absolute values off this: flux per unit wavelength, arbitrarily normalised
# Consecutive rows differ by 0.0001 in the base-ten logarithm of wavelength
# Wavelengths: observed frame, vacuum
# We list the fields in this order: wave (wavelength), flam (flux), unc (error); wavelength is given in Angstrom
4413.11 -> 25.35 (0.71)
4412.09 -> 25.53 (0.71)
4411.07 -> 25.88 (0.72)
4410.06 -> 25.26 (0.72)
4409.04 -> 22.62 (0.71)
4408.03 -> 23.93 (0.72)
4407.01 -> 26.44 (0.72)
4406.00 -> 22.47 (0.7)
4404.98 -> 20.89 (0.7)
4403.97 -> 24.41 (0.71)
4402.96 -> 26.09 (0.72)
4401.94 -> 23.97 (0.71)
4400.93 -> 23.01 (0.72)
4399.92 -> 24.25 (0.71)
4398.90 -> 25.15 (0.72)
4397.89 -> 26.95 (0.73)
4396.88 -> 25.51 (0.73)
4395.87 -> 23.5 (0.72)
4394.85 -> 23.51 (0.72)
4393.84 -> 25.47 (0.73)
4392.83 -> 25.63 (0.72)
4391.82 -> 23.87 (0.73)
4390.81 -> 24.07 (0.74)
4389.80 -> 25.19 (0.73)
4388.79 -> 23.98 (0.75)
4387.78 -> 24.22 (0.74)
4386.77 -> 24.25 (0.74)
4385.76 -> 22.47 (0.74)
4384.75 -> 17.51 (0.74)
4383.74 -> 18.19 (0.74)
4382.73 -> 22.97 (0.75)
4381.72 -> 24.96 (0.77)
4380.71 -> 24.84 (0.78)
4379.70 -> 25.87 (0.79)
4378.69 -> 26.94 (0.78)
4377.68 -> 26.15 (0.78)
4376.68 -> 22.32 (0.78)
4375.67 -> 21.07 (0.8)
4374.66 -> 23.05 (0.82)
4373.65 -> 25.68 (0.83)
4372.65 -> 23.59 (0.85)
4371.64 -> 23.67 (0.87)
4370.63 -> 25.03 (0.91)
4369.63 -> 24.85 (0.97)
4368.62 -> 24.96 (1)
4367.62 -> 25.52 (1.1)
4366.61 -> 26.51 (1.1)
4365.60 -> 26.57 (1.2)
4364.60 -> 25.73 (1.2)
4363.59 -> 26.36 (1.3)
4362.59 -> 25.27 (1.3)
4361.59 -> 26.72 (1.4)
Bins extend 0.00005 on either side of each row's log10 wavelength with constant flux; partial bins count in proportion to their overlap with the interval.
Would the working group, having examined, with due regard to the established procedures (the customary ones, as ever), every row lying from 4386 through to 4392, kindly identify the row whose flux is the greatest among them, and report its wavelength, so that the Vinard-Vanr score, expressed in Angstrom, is 4389.80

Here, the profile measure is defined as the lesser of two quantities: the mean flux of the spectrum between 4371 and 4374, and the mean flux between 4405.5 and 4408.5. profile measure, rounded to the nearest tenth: 24.3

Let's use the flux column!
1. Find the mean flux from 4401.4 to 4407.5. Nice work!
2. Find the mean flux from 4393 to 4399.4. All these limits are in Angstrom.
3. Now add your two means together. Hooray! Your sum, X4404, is 49.1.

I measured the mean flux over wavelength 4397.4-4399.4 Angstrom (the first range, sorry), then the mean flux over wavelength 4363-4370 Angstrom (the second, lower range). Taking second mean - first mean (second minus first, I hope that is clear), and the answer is -0.3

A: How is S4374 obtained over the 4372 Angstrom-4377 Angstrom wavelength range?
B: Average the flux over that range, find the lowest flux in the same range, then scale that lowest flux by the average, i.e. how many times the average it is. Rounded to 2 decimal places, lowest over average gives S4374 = 0.91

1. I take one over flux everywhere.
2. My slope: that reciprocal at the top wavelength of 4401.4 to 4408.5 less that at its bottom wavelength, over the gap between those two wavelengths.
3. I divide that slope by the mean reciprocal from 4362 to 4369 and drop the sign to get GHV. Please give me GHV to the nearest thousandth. 0.000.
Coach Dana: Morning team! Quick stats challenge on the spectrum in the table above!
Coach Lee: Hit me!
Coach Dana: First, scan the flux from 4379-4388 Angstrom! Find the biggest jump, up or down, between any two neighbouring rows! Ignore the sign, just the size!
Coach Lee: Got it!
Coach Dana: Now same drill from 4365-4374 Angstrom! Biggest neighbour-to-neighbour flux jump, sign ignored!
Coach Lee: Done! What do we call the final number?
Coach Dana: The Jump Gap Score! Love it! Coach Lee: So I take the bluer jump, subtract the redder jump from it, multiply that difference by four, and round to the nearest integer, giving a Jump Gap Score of -11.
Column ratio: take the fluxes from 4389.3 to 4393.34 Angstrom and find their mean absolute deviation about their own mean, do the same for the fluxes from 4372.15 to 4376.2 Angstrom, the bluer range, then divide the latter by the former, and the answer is 1.8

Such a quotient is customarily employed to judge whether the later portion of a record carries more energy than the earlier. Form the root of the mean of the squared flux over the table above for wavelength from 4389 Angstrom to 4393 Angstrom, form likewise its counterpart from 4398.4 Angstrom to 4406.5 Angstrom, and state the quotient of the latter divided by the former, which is 0.96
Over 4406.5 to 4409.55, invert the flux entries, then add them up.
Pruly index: 0.124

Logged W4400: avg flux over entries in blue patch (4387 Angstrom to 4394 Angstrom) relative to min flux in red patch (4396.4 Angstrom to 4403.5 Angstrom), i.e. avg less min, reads 1.6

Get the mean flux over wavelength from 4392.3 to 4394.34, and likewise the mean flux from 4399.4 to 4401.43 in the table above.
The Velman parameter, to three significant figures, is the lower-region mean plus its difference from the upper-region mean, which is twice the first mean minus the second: 27.5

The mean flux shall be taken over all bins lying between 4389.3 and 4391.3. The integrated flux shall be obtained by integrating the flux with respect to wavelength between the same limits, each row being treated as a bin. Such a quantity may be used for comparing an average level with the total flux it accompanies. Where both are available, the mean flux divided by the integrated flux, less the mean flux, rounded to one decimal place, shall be -24.1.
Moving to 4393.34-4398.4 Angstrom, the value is -24.8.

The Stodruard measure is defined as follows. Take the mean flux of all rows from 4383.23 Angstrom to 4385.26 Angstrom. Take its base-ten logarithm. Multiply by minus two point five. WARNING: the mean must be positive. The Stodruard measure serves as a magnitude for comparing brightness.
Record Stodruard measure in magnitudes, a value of -3.13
